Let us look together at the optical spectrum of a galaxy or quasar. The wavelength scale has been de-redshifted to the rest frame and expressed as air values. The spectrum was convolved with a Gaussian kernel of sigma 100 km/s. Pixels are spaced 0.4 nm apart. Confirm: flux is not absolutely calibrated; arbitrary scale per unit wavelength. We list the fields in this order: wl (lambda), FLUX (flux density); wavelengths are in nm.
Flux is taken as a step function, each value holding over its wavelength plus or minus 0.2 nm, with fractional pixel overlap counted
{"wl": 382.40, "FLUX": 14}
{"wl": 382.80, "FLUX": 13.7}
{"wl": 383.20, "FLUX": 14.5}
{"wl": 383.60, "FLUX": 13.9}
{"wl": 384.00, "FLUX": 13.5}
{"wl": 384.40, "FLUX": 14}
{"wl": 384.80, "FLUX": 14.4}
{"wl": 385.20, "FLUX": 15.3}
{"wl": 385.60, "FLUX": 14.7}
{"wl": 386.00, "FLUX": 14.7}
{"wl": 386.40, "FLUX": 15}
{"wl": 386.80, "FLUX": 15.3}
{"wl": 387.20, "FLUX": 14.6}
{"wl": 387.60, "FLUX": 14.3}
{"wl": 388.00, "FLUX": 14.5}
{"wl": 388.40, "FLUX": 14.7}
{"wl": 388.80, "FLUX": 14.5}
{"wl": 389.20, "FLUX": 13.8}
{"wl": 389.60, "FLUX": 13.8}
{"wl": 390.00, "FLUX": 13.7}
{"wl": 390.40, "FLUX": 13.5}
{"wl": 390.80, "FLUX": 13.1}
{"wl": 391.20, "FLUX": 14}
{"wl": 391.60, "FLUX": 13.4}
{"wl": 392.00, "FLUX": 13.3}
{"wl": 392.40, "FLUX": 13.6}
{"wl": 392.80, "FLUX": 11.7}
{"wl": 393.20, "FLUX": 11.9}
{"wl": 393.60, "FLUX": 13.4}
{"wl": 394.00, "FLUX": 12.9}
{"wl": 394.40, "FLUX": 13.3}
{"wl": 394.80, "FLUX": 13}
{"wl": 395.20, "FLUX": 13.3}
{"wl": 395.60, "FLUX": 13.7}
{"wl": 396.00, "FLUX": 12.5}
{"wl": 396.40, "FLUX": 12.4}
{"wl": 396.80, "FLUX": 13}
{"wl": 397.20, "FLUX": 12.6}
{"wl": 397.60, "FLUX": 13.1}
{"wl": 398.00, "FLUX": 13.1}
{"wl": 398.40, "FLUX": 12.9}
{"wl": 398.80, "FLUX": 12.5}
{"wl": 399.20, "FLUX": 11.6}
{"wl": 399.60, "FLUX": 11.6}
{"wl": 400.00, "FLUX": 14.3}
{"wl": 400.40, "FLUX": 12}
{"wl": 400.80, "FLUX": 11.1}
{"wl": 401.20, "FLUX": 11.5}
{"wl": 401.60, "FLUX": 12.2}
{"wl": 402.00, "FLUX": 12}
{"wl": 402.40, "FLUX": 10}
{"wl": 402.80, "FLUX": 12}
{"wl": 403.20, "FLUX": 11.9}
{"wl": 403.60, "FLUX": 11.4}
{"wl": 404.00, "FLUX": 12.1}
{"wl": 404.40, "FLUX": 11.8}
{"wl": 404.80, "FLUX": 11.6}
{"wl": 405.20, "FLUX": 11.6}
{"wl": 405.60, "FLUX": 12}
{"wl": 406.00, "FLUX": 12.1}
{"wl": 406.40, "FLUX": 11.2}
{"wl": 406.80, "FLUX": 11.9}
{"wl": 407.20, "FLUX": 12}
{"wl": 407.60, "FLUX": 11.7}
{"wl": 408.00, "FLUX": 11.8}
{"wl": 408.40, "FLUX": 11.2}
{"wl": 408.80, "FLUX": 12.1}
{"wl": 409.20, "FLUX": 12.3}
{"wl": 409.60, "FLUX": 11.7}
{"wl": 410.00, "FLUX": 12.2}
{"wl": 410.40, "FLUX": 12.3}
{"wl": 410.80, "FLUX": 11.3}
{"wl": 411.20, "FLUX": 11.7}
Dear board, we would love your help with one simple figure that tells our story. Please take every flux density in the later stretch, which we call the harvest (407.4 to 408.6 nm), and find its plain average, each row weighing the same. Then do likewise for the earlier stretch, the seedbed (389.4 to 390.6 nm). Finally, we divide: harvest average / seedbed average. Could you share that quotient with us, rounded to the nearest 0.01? 0.85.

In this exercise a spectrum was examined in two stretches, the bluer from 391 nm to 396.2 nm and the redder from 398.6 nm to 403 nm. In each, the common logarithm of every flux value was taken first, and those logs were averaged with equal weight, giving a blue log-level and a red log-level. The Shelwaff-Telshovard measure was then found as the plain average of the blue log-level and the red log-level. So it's 1.09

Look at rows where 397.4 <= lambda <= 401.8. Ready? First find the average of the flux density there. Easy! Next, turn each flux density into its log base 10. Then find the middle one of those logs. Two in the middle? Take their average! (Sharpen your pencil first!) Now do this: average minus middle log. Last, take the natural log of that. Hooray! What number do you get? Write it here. 2.42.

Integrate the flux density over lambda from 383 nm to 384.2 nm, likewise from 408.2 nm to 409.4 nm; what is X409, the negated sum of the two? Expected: -31.0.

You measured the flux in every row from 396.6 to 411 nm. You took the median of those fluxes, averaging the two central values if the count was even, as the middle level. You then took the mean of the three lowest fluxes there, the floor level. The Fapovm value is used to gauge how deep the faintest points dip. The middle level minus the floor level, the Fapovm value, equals 1.2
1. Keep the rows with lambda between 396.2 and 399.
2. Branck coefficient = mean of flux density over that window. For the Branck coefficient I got 12.8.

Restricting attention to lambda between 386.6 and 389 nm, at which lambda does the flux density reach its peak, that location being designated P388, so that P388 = 386.80 nm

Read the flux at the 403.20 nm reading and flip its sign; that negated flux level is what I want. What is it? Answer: -11.9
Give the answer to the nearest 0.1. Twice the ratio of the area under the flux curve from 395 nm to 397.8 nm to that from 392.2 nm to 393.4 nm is 4.9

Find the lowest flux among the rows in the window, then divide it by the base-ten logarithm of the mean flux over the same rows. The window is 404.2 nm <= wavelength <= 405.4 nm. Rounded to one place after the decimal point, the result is 10.9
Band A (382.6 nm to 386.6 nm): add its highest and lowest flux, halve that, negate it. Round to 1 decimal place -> -14.4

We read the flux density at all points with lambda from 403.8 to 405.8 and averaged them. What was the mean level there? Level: 11.8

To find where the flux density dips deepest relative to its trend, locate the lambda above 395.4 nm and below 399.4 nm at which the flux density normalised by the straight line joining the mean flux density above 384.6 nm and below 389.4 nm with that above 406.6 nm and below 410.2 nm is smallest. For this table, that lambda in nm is 399.20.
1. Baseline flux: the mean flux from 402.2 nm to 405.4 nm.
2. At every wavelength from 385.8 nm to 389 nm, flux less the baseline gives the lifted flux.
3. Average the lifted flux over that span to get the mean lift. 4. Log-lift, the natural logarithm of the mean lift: 1.1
